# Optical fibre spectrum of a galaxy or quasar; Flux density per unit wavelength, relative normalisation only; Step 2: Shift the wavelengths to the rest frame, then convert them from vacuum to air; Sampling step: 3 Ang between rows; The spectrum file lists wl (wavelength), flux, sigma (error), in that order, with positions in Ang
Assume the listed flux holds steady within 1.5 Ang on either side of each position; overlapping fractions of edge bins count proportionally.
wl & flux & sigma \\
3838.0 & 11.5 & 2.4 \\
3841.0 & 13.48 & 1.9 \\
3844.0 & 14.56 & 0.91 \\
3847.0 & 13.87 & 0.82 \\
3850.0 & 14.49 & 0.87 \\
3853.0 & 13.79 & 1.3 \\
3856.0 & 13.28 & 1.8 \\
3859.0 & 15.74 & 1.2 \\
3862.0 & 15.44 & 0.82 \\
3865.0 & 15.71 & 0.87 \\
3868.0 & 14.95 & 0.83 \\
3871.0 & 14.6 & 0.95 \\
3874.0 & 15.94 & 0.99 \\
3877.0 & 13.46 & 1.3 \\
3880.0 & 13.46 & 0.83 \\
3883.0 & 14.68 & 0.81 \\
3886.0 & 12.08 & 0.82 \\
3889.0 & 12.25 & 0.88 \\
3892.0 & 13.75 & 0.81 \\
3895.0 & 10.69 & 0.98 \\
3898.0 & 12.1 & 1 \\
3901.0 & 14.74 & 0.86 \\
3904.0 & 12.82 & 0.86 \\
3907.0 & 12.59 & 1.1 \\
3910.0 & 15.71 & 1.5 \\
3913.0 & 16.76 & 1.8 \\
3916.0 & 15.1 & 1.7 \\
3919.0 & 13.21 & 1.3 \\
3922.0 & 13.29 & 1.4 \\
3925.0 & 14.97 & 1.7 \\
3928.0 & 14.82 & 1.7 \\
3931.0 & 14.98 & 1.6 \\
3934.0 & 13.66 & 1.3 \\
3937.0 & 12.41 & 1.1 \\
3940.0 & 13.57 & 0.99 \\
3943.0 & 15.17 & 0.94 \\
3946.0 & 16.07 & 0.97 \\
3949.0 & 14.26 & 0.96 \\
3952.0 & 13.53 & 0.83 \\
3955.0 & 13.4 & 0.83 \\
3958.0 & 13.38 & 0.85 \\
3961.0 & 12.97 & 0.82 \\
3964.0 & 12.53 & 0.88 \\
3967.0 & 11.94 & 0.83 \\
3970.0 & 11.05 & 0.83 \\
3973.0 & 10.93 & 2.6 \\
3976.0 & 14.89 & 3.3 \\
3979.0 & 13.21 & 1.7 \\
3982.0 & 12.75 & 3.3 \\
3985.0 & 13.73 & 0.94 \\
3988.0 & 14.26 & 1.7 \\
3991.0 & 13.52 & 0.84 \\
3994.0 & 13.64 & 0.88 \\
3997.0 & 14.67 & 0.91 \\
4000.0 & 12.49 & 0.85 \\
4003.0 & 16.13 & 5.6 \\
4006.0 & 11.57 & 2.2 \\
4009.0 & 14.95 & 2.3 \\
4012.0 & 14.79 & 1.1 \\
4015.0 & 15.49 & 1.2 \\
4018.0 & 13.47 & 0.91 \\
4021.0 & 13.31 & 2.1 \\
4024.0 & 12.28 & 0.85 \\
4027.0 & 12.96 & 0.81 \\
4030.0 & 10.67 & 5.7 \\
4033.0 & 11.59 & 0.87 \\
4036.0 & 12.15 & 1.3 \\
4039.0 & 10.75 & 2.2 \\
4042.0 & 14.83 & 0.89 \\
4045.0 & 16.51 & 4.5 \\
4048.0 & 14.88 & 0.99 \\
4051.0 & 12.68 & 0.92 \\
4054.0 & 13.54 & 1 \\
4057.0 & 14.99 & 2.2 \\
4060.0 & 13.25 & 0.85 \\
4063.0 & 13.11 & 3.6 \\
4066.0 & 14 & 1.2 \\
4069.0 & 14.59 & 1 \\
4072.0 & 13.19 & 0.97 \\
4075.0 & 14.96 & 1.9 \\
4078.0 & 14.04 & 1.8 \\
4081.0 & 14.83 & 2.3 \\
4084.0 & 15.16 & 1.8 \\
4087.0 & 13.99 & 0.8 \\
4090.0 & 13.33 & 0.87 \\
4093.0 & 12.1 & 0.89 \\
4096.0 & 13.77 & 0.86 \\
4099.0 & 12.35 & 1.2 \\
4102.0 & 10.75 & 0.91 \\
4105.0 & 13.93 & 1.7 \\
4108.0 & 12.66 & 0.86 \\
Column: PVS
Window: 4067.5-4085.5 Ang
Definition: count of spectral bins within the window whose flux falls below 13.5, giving 1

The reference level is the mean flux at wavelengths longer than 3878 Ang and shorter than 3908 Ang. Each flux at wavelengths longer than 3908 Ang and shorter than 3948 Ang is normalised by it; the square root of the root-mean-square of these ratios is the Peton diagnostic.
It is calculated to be 1.06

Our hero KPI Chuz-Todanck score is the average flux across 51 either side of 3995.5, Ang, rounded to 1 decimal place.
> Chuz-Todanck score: 13.4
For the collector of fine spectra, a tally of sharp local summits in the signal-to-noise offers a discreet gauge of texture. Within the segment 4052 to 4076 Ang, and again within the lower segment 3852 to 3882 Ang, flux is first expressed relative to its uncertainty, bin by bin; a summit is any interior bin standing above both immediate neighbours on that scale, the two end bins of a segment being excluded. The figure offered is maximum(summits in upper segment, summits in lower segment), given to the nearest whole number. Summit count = 2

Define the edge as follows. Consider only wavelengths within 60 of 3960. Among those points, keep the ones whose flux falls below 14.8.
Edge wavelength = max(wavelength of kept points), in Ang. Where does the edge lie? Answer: 4018.0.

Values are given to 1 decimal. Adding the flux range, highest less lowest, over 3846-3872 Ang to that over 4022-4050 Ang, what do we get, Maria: 8.3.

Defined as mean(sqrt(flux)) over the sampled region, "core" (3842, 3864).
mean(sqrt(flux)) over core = 3.80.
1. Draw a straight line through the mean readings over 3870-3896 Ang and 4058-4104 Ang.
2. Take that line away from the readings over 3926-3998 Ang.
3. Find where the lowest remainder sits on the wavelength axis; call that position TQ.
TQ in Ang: 3973.0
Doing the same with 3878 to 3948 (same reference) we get 3895.0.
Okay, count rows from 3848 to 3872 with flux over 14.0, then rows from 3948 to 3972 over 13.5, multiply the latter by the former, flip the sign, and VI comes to -12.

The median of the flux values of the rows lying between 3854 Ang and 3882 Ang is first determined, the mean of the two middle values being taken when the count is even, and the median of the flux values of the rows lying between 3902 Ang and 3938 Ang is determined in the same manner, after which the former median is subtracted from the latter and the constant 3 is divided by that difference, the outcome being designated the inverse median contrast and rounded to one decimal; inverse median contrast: -4.2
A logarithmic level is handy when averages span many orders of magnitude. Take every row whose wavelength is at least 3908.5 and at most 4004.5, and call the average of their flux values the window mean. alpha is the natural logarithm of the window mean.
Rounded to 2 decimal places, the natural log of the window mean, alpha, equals 2.63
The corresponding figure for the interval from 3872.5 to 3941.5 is 2.62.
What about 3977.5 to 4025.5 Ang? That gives 2.62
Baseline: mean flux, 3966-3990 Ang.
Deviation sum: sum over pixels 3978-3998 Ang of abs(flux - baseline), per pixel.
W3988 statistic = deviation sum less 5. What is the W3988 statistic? 1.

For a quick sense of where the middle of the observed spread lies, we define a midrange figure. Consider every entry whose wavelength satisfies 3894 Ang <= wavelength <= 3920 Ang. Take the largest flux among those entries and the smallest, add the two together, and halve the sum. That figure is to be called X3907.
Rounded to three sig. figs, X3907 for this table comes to 13.7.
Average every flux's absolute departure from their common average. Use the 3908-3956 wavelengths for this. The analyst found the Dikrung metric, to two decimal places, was 1.02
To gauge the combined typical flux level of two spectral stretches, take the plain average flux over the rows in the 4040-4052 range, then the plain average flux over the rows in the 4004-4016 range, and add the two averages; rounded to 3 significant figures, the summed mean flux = 28.9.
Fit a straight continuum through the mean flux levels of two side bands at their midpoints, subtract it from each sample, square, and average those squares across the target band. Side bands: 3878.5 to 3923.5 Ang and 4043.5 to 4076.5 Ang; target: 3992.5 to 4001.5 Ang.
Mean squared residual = 1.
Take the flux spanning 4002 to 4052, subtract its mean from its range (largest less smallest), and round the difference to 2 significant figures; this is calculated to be -7.6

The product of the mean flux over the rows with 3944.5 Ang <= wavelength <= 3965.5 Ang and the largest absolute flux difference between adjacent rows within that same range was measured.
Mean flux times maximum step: 25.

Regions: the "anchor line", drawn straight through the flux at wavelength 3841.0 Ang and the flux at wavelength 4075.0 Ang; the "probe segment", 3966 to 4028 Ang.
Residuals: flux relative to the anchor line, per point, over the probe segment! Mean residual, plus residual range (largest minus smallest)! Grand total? 4.0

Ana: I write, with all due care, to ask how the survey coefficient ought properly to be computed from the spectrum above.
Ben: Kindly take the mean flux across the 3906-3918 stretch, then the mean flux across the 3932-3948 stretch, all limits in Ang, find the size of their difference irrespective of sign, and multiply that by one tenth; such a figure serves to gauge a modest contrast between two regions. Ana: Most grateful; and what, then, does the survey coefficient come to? 0.09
